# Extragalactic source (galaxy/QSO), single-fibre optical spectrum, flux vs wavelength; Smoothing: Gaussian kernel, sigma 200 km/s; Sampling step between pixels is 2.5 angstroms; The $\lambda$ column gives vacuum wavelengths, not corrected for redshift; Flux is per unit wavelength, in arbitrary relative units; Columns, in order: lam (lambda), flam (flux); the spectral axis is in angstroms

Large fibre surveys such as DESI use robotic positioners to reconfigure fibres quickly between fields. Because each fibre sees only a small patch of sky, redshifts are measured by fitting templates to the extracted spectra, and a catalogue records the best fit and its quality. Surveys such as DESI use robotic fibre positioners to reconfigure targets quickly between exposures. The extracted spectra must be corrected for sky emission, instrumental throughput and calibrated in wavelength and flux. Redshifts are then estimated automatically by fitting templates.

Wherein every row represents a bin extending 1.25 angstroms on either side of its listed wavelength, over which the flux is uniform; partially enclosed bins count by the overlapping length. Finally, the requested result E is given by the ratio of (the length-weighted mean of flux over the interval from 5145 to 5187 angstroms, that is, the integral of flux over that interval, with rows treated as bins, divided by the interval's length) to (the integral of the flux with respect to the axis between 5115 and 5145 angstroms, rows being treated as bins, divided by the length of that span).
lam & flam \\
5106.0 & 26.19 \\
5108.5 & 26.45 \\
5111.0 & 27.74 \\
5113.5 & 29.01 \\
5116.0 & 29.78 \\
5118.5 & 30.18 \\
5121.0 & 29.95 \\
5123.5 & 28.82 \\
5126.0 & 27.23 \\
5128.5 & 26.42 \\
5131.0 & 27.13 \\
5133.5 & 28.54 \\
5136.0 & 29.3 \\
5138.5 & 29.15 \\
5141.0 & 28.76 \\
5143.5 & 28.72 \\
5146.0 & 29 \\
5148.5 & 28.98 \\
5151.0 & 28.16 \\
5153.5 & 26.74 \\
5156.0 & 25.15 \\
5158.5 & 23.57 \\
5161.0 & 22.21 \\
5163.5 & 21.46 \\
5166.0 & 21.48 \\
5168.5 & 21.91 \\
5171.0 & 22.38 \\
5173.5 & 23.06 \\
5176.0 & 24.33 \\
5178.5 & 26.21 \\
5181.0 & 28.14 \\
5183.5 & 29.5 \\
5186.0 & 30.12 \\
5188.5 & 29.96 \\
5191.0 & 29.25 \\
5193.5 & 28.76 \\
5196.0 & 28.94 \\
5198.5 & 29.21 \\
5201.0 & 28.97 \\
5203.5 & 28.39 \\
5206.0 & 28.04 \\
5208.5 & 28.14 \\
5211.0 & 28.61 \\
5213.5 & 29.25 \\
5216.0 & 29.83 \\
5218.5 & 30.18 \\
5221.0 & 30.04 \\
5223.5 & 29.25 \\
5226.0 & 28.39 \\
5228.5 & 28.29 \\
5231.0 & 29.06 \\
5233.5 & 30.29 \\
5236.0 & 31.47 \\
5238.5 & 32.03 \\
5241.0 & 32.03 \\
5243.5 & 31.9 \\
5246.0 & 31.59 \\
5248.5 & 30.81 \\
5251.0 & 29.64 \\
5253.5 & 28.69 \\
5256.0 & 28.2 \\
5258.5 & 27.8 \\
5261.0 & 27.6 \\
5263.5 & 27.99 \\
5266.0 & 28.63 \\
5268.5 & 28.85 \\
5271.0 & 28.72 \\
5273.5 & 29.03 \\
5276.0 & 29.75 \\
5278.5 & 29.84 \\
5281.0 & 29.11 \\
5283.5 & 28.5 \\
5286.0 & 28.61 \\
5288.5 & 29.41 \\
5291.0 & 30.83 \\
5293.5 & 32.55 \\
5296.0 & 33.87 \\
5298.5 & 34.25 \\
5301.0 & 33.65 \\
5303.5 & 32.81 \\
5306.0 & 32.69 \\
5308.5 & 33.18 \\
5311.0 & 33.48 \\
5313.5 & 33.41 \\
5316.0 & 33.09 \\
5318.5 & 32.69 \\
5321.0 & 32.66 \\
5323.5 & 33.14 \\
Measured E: 0.89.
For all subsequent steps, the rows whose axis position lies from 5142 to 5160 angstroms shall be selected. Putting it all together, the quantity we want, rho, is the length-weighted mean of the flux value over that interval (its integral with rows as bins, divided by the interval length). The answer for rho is 27.1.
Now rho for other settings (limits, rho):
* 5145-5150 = 28.9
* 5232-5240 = 31.2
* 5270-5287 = 29.1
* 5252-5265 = 28.1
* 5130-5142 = 28.6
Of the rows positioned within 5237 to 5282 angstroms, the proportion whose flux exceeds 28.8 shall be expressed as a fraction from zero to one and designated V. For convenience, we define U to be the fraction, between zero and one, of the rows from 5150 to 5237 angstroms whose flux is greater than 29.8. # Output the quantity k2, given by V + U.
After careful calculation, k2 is 0.8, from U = 0.2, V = 0.6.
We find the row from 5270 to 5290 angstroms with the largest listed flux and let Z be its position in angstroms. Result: 5278.5 angstroms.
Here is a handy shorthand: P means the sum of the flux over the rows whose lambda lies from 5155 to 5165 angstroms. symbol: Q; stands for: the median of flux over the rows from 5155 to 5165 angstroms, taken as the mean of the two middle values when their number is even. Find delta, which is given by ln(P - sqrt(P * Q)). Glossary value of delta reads 3.84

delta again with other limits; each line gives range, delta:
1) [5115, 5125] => 4.08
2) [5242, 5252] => 4.12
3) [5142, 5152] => 4.05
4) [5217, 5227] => 4.07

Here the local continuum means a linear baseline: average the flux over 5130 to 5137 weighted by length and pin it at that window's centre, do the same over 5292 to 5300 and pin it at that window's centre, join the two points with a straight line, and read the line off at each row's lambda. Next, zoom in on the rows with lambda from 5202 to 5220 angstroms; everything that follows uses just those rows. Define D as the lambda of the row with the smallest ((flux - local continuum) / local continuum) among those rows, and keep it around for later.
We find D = 5206.0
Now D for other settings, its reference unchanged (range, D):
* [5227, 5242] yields 5228.5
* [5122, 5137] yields 5128.5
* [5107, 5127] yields 5108.5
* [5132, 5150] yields 5143.5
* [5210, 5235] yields 5228.5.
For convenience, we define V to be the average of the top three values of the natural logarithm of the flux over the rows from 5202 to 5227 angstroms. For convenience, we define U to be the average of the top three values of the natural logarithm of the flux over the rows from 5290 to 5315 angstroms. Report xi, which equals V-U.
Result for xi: -0.12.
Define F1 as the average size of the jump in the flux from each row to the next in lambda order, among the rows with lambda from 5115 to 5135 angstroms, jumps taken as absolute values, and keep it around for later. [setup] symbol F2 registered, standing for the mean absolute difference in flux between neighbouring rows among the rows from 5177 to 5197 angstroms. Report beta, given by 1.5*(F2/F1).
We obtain 1.3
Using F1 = 0.90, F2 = 0.78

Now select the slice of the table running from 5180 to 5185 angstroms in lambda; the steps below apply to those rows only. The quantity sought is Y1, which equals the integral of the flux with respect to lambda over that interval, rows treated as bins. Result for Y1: 145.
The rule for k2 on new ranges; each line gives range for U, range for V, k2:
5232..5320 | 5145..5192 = 0.9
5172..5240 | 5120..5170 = 0.6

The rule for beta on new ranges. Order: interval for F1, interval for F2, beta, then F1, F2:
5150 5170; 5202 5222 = 0.6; 1.02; 0.38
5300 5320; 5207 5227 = 2.3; 0.36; 0.55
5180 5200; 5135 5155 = 1.2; 0.54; 0.45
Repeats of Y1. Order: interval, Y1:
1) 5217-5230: 380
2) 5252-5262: 281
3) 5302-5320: 595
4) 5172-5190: 491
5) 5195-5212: 486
